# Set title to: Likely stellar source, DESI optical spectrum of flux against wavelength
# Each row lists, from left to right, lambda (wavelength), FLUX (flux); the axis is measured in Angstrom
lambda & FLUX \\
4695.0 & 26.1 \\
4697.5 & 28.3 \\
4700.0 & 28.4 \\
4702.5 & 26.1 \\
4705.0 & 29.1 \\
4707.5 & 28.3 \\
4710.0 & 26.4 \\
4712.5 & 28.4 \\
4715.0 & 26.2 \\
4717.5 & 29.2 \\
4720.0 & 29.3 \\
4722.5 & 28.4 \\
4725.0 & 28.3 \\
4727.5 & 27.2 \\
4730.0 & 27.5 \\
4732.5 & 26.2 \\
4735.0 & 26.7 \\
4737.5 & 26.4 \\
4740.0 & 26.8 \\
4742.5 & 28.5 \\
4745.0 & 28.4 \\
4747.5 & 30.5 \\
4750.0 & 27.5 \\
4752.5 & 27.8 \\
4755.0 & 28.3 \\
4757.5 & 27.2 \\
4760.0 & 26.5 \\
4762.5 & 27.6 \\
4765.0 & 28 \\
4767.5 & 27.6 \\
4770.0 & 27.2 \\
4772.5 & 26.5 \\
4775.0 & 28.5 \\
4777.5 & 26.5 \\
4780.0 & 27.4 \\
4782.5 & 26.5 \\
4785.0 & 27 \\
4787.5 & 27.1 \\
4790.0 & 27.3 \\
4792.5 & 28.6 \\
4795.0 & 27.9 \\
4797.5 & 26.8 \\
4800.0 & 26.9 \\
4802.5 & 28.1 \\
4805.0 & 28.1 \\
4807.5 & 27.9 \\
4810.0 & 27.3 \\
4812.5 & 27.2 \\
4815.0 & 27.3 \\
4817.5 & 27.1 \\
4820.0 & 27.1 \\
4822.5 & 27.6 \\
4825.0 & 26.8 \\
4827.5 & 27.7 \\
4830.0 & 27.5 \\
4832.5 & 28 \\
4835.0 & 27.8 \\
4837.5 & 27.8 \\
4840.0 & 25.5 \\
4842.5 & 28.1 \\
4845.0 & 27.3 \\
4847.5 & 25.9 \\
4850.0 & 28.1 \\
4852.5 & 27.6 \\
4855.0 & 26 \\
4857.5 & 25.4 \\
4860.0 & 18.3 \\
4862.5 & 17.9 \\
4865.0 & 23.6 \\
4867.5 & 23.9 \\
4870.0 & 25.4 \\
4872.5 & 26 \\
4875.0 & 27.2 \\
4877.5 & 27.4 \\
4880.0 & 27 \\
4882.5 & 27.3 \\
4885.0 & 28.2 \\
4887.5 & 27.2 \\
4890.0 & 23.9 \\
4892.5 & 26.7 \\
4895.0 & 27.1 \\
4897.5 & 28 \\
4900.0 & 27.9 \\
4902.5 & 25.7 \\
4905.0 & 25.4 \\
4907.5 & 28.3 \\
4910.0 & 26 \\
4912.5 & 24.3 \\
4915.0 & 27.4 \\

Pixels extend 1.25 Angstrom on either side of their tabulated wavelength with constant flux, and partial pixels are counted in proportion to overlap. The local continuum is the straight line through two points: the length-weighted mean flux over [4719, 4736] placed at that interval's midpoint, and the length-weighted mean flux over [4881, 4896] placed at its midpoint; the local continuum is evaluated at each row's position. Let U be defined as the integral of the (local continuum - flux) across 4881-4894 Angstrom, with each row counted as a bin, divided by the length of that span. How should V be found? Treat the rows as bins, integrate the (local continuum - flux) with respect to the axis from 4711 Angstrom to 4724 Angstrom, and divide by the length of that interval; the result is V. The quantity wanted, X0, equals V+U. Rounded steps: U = 0.1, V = -0.6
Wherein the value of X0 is -0.5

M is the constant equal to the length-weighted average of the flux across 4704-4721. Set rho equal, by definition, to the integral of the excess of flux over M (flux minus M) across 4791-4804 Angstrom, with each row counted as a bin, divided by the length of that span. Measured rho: -0.4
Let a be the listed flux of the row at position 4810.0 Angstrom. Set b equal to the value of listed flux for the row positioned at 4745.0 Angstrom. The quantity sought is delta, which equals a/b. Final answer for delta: 0.96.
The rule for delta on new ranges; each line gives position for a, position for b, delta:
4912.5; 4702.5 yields 0.93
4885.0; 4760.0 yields 1.06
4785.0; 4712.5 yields 0.95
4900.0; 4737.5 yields 1.06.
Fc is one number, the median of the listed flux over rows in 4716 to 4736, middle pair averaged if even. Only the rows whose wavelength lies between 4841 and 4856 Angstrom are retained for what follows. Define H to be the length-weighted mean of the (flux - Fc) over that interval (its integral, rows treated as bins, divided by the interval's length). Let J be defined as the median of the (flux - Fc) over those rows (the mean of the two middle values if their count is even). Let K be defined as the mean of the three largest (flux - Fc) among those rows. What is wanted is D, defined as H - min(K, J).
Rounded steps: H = -0.74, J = -0.45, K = 0.03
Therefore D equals -0.29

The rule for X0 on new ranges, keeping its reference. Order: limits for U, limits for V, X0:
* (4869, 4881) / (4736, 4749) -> -0.3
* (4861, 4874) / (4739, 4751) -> 2.7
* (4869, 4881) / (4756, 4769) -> 0.2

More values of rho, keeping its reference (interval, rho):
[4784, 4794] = -0.6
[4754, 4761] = -0.8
